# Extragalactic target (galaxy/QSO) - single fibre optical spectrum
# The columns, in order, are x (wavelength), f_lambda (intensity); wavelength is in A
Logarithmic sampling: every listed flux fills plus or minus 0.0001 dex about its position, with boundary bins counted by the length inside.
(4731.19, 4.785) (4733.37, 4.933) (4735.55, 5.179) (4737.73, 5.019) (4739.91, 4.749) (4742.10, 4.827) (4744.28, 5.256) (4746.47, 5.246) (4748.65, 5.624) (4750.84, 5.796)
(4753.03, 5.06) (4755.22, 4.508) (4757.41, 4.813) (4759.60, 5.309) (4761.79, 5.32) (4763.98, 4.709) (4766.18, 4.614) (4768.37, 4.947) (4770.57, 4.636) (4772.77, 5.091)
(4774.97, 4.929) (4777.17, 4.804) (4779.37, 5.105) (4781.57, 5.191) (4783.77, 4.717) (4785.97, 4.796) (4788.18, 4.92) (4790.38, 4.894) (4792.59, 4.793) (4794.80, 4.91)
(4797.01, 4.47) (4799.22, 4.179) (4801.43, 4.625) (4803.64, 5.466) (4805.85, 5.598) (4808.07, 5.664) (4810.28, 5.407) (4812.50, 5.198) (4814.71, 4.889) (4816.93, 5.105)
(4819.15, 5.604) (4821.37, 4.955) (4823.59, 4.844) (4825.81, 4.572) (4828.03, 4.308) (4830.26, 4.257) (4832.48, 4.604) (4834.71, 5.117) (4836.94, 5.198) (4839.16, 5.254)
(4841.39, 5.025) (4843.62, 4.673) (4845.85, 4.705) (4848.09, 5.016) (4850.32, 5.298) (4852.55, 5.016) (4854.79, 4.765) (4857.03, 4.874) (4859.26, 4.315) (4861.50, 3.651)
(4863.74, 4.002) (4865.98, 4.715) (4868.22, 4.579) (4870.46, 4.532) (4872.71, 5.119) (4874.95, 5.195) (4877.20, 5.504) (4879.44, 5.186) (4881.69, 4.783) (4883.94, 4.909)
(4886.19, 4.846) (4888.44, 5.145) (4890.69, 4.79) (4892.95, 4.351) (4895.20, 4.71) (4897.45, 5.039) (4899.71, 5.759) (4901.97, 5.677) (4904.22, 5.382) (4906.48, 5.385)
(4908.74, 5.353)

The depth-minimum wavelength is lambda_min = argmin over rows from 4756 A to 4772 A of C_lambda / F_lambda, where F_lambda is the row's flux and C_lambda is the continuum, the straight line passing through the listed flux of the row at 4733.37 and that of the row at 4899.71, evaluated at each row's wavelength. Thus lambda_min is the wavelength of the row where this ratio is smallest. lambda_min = 4759.60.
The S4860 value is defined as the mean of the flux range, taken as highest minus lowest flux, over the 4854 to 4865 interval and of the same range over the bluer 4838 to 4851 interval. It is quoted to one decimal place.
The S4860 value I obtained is 0.9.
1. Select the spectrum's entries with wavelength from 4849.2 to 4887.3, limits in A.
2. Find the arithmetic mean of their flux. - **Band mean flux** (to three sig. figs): 4.78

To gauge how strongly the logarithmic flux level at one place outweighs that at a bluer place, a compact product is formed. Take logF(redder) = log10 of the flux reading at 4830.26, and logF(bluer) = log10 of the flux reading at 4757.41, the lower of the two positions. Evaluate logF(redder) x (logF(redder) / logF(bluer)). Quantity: 0.58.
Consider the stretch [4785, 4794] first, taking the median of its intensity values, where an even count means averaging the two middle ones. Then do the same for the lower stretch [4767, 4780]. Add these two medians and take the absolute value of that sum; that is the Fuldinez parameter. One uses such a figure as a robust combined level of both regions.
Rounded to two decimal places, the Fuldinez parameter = 9.78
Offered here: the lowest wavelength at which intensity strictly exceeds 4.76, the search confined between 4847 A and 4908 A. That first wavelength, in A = 4848.09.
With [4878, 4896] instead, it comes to 4879.44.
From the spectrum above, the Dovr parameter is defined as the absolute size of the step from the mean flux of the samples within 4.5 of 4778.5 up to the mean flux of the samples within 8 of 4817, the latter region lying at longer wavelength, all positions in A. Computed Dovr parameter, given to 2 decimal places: 0.14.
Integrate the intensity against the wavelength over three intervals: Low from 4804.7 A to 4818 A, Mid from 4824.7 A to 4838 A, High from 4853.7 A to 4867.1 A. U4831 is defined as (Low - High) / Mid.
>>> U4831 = 0.19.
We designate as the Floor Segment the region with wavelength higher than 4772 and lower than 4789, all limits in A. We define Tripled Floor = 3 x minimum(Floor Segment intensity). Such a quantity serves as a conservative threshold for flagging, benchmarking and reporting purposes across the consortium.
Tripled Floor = 14.2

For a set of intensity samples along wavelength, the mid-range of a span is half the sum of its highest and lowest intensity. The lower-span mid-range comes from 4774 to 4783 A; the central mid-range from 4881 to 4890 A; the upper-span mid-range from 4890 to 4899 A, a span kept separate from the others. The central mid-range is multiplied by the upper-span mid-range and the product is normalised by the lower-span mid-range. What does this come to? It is 4.7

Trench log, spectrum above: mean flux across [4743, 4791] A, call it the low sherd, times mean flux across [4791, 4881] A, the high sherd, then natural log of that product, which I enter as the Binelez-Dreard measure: 3.197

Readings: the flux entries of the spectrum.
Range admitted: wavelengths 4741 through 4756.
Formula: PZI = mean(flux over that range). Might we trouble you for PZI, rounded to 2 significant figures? 5.2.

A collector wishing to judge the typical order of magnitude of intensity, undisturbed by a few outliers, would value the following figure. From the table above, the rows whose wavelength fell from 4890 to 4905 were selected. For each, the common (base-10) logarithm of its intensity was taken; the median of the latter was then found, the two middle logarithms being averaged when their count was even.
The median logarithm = 0.702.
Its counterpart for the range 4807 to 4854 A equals 0.700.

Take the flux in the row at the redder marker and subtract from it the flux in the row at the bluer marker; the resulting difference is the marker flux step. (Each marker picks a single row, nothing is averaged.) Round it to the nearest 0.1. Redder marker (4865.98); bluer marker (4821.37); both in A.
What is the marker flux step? -0.2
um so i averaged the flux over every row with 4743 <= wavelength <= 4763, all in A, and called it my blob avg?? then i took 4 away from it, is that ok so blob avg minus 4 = 1.21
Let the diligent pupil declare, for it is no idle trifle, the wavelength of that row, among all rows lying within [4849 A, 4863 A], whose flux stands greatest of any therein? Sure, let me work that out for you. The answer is 4850.32 A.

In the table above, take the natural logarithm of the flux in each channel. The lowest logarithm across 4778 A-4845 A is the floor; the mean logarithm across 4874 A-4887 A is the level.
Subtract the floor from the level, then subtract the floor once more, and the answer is -1.24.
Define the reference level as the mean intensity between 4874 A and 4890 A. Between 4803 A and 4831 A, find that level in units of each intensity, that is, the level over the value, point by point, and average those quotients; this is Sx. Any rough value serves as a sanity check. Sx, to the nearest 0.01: 1.01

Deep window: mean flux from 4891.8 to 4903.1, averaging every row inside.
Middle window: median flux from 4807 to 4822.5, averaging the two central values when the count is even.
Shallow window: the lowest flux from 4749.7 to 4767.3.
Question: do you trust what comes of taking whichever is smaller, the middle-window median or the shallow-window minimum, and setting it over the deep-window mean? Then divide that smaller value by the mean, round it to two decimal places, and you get 0.88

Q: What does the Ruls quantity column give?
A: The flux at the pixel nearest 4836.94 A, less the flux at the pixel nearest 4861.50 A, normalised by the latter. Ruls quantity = 0.42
